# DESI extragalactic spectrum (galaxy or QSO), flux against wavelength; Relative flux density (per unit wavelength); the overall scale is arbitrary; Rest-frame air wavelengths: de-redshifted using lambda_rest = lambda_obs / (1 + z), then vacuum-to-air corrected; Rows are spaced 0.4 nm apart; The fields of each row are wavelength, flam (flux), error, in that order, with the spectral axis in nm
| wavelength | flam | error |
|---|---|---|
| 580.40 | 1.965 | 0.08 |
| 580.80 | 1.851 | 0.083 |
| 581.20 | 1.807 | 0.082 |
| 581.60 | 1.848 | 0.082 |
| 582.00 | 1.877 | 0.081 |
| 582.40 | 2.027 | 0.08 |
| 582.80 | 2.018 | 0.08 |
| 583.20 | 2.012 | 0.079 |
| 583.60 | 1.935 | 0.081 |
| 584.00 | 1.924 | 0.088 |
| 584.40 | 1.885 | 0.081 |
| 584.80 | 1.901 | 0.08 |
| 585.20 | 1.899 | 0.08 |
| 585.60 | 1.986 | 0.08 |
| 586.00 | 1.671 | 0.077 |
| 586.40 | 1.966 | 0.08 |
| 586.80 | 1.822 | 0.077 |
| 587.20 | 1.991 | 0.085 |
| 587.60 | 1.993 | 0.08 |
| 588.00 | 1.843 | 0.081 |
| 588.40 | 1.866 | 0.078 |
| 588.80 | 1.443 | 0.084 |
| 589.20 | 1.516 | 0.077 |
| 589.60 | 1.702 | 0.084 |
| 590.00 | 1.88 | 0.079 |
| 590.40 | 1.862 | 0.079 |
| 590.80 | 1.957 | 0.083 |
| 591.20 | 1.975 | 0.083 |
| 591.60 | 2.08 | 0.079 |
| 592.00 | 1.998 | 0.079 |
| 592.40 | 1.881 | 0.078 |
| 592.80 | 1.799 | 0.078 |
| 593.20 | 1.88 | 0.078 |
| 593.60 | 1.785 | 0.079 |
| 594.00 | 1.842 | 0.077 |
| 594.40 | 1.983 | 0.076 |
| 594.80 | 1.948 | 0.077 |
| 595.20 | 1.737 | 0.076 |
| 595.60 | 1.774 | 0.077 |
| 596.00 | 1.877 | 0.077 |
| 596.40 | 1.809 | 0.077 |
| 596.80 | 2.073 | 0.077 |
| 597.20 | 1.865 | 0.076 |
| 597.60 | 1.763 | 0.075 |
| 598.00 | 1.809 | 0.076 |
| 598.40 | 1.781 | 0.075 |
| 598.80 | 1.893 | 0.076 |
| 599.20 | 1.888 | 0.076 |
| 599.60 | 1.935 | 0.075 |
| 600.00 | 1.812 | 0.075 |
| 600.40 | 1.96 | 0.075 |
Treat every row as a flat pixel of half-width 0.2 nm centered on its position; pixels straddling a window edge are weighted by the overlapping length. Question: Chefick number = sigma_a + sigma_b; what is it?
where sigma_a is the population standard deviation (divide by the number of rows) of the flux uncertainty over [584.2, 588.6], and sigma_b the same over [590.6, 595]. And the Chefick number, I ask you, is 0.0043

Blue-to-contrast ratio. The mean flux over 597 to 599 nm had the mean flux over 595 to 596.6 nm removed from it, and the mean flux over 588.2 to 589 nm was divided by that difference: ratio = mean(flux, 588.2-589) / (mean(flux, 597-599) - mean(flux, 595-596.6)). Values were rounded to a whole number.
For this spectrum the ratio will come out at 72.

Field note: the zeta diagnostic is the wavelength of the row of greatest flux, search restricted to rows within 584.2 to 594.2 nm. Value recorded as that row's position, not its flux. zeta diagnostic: 591.60 nm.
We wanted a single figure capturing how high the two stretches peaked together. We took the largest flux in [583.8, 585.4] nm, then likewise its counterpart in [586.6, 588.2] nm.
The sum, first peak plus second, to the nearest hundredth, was 3.92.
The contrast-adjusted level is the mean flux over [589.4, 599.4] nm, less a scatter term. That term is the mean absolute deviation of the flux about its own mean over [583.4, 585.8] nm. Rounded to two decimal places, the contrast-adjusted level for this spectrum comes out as 1.85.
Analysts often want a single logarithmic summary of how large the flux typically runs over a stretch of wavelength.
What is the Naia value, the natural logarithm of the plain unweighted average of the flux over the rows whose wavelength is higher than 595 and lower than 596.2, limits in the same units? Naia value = 0.586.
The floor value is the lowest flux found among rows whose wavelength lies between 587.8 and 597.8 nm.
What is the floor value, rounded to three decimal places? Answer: 1.443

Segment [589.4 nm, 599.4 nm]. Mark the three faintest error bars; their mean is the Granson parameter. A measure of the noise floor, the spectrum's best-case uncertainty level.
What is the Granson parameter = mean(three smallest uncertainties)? 0.0753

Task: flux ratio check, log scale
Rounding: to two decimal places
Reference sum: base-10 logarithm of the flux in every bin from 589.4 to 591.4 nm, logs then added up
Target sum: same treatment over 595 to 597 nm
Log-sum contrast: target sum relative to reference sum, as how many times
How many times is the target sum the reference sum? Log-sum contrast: 0.98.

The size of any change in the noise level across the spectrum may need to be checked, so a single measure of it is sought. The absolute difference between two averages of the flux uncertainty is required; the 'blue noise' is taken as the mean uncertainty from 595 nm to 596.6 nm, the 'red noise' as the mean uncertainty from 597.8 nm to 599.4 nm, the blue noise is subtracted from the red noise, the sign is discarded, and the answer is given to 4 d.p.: 0.0010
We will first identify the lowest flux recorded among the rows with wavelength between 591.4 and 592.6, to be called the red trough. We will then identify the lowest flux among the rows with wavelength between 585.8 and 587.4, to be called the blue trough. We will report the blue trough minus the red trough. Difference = -0.21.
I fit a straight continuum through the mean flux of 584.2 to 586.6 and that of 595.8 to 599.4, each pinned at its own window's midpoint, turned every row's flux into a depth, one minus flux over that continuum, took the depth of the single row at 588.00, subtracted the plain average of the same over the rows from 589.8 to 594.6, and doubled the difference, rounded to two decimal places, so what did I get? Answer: 0.08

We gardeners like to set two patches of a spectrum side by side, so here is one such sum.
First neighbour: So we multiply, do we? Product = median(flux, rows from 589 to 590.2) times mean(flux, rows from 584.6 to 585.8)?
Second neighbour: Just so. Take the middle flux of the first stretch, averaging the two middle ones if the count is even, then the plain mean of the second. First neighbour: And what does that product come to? 3.28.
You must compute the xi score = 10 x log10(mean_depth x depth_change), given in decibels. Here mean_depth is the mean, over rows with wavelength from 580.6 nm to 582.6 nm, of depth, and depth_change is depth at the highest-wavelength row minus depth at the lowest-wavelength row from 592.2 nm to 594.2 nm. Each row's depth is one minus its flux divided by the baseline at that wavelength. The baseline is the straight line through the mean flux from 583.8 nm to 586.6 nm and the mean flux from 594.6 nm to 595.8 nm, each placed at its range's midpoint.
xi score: -35.8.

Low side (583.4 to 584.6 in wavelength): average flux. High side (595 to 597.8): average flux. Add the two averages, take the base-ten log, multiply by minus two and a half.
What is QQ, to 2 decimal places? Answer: -1.44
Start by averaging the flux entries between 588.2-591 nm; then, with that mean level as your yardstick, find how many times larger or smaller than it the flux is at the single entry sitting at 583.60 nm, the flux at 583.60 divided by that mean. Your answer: 1.11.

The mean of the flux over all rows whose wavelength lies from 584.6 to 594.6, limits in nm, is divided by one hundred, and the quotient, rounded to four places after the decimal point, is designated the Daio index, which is 0.0186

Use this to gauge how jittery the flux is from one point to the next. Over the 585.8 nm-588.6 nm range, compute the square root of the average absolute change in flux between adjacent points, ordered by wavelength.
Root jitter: 0.361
